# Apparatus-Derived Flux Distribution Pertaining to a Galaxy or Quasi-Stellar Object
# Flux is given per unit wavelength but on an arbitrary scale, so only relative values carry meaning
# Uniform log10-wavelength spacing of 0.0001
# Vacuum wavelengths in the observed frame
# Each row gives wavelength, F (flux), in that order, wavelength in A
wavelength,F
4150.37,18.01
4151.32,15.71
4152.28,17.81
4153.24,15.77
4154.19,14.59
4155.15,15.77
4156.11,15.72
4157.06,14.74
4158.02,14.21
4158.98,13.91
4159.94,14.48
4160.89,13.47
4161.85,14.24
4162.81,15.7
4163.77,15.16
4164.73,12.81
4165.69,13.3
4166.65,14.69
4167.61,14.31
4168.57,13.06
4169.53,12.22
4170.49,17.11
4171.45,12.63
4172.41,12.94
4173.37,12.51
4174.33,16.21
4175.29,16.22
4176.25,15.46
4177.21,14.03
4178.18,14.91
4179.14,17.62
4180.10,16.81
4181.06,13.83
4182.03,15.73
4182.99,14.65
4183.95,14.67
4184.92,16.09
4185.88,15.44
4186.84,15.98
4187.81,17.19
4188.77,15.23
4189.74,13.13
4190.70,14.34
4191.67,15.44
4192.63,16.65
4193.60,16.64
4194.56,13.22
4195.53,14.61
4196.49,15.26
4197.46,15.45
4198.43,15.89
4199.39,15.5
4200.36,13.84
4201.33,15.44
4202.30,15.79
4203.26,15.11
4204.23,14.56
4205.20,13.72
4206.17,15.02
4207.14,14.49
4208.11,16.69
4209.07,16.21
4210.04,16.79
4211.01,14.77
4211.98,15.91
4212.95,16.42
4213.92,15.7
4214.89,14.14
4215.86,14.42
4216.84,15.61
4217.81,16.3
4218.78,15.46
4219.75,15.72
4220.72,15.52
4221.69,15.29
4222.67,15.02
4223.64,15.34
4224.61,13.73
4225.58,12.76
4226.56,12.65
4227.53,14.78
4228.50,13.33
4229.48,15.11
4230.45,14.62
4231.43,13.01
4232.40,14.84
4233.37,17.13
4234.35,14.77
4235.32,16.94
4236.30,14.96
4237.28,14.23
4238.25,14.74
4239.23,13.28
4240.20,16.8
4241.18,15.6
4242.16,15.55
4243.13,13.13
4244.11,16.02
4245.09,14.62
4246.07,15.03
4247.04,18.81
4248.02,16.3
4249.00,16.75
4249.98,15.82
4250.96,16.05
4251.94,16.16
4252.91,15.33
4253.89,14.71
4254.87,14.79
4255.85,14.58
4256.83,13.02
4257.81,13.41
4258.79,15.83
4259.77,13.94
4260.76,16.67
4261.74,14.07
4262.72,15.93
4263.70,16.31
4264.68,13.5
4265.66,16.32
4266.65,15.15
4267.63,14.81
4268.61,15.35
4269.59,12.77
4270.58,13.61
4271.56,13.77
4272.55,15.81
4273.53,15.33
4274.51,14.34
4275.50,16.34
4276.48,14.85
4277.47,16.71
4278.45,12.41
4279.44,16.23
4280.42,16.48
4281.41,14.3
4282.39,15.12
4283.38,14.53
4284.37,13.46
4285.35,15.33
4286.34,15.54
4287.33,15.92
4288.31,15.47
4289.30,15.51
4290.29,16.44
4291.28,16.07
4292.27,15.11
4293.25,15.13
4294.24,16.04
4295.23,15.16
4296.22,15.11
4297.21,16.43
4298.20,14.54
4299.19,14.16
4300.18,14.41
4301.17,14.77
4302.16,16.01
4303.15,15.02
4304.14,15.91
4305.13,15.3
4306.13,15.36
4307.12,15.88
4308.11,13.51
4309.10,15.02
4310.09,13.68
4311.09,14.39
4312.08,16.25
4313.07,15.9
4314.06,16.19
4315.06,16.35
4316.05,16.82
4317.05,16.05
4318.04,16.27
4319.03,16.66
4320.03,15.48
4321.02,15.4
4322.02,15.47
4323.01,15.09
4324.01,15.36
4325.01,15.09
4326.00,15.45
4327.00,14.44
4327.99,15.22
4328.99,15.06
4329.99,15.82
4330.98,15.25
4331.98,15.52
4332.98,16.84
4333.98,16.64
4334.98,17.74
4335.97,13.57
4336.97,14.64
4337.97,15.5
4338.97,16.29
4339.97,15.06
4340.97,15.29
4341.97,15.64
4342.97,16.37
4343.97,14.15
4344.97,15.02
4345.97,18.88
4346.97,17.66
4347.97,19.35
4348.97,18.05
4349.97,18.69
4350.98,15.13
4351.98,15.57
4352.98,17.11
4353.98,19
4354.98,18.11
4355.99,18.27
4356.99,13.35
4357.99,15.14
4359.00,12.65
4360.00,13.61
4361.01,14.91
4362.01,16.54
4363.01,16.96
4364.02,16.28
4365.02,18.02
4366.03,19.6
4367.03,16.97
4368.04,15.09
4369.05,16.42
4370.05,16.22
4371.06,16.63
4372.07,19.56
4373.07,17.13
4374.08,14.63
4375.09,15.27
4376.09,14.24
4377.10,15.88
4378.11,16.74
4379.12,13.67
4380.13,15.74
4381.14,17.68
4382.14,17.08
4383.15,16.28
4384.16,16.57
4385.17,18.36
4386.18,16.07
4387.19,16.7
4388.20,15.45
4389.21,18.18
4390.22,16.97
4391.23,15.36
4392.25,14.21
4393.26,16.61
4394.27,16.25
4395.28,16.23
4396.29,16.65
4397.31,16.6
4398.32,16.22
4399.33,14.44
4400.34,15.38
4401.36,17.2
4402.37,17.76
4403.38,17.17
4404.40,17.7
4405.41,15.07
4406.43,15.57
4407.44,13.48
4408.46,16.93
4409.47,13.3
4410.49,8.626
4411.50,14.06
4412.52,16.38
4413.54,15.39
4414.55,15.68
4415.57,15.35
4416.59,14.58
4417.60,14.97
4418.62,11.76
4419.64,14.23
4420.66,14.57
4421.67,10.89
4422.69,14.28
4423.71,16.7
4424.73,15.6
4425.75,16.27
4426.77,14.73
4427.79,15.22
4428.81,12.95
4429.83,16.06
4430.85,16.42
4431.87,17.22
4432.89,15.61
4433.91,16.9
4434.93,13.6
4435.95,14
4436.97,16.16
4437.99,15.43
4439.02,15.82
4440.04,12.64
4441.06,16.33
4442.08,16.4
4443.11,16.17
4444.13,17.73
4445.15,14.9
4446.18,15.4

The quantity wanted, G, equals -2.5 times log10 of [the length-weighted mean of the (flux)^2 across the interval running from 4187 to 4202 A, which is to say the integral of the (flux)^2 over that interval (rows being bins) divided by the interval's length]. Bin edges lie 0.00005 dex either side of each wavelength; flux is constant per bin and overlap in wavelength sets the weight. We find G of -5.92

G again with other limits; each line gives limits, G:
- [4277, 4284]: -5.90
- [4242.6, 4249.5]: -6.01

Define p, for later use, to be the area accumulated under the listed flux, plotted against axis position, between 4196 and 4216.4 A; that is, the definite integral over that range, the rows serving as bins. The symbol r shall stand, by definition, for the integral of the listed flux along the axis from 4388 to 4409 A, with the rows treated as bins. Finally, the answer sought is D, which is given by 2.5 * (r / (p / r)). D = 924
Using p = 312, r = 340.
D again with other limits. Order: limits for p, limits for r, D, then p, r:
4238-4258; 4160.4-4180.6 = 706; 306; 294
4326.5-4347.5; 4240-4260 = 712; 331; 307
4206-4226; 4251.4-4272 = 756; 306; 304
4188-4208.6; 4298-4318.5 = 795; 311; 314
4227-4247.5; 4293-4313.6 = 786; 310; 312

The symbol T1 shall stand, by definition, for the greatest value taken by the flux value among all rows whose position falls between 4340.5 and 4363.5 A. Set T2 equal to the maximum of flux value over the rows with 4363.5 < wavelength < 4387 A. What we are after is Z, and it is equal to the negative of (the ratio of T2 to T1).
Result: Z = -1.013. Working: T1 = 19.35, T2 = 19.6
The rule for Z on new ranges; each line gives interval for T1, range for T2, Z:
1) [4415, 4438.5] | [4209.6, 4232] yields -0.975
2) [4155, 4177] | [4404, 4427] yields -1.034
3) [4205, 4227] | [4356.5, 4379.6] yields -1.167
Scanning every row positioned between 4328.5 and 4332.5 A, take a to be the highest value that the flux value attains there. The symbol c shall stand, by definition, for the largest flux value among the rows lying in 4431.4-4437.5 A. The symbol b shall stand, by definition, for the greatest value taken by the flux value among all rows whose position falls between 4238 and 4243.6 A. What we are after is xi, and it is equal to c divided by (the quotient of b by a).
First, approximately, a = 15.82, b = 16.8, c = 17.22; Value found 16.2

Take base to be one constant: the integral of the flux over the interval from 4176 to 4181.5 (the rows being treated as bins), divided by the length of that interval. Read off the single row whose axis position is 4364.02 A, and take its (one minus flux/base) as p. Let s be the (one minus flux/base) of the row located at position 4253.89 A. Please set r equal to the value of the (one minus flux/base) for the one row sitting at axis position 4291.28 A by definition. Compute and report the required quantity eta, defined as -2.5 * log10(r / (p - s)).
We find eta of 1.02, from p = -0.05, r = -0.04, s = 0.048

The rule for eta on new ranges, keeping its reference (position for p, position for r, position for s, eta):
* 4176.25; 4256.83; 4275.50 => -1.11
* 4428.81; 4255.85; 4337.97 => 1.16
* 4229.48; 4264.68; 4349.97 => 0.66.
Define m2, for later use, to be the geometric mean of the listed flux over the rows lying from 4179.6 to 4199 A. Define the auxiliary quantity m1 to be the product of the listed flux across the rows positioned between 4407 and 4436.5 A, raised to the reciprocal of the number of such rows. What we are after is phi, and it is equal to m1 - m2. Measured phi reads -0.73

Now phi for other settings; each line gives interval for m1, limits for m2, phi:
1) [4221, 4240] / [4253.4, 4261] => -0.07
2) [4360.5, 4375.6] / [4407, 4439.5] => 1.97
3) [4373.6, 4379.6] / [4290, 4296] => -0.61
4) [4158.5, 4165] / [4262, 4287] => -0.70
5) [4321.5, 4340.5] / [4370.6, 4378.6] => -0.74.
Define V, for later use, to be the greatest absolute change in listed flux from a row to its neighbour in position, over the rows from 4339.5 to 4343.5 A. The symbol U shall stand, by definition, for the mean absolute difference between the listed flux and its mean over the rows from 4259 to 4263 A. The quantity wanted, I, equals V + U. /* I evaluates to 1.9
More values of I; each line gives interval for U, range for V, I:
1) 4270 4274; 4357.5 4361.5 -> 3.4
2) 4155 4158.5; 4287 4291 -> 1.6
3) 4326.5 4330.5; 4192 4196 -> 3.8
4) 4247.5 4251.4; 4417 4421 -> 3.5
